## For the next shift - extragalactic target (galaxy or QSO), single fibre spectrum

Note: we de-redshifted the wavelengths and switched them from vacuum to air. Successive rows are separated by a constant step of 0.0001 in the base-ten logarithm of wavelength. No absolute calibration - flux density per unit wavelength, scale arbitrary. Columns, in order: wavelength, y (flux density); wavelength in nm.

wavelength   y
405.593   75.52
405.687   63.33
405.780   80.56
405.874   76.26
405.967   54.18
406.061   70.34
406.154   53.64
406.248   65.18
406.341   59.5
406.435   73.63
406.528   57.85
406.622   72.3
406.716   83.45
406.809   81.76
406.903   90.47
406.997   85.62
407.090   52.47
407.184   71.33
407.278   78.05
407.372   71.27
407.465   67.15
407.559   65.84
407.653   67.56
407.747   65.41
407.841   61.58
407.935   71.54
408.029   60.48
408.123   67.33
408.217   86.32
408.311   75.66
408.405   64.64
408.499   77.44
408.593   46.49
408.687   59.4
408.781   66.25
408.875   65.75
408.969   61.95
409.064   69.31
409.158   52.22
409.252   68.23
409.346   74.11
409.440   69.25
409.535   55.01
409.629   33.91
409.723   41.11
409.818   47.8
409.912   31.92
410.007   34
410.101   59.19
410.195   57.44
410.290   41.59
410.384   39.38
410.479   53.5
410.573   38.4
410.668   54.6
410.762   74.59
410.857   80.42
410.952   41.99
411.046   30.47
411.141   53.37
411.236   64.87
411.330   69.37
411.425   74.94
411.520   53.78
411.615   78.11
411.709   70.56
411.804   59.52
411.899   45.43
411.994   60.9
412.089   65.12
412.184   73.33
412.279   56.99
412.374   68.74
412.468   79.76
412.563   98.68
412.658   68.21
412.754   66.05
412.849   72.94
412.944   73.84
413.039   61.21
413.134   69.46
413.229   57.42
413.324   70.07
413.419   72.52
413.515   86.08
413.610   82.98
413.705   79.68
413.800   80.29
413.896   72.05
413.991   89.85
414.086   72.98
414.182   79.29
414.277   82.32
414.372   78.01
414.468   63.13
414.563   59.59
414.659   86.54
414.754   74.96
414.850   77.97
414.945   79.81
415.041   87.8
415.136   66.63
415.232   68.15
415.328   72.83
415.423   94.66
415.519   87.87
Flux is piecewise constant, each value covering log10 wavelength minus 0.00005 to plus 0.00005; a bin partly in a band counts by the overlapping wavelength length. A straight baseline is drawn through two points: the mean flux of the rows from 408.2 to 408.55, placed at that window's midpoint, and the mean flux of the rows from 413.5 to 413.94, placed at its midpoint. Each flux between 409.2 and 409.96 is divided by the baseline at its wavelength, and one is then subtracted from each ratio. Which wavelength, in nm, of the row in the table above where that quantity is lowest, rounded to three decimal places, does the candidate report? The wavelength 409.912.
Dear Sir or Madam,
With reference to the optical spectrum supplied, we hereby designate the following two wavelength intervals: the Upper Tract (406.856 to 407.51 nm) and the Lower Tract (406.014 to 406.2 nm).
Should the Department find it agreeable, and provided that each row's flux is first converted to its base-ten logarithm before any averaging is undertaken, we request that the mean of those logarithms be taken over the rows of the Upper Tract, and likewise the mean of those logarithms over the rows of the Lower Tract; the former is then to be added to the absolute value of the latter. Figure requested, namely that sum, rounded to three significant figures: 3.65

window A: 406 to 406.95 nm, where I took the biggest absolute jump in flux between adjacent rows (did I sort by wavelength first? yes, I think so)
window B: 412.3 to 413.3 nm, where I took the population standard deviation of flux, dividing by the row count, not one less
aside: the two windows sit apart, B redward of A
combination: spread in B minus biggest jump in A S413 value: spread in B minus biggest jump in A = -6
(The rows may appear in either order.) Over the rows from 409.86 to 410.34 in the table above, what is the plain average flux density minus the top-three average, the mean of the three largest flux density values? -7.9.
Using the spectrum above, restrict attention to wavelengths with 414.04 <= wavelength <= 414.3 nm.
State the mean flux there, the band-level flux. 78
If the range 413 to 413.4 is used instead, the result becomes 65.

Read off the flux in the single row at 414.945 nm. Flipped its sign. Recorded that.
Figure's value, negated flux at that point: -80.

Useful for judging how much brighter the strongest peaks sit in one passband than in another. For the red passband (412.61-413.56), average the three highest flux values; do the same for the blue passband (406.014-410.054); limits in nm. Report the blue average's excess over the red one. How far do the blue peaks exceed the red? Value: 10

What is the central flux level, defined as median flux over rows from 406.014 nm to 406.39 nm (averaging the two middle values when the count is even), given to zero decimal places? 62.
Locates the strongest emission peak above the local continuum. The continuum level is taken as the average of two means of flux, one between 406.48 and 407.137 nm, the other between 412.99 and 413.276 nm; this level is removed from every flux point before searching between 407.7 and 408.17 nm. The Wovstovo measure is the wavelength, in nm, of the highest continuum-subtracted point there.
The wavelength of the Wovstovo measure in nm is 407.935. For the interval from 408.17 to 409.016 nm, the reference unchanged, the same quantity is 408.217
